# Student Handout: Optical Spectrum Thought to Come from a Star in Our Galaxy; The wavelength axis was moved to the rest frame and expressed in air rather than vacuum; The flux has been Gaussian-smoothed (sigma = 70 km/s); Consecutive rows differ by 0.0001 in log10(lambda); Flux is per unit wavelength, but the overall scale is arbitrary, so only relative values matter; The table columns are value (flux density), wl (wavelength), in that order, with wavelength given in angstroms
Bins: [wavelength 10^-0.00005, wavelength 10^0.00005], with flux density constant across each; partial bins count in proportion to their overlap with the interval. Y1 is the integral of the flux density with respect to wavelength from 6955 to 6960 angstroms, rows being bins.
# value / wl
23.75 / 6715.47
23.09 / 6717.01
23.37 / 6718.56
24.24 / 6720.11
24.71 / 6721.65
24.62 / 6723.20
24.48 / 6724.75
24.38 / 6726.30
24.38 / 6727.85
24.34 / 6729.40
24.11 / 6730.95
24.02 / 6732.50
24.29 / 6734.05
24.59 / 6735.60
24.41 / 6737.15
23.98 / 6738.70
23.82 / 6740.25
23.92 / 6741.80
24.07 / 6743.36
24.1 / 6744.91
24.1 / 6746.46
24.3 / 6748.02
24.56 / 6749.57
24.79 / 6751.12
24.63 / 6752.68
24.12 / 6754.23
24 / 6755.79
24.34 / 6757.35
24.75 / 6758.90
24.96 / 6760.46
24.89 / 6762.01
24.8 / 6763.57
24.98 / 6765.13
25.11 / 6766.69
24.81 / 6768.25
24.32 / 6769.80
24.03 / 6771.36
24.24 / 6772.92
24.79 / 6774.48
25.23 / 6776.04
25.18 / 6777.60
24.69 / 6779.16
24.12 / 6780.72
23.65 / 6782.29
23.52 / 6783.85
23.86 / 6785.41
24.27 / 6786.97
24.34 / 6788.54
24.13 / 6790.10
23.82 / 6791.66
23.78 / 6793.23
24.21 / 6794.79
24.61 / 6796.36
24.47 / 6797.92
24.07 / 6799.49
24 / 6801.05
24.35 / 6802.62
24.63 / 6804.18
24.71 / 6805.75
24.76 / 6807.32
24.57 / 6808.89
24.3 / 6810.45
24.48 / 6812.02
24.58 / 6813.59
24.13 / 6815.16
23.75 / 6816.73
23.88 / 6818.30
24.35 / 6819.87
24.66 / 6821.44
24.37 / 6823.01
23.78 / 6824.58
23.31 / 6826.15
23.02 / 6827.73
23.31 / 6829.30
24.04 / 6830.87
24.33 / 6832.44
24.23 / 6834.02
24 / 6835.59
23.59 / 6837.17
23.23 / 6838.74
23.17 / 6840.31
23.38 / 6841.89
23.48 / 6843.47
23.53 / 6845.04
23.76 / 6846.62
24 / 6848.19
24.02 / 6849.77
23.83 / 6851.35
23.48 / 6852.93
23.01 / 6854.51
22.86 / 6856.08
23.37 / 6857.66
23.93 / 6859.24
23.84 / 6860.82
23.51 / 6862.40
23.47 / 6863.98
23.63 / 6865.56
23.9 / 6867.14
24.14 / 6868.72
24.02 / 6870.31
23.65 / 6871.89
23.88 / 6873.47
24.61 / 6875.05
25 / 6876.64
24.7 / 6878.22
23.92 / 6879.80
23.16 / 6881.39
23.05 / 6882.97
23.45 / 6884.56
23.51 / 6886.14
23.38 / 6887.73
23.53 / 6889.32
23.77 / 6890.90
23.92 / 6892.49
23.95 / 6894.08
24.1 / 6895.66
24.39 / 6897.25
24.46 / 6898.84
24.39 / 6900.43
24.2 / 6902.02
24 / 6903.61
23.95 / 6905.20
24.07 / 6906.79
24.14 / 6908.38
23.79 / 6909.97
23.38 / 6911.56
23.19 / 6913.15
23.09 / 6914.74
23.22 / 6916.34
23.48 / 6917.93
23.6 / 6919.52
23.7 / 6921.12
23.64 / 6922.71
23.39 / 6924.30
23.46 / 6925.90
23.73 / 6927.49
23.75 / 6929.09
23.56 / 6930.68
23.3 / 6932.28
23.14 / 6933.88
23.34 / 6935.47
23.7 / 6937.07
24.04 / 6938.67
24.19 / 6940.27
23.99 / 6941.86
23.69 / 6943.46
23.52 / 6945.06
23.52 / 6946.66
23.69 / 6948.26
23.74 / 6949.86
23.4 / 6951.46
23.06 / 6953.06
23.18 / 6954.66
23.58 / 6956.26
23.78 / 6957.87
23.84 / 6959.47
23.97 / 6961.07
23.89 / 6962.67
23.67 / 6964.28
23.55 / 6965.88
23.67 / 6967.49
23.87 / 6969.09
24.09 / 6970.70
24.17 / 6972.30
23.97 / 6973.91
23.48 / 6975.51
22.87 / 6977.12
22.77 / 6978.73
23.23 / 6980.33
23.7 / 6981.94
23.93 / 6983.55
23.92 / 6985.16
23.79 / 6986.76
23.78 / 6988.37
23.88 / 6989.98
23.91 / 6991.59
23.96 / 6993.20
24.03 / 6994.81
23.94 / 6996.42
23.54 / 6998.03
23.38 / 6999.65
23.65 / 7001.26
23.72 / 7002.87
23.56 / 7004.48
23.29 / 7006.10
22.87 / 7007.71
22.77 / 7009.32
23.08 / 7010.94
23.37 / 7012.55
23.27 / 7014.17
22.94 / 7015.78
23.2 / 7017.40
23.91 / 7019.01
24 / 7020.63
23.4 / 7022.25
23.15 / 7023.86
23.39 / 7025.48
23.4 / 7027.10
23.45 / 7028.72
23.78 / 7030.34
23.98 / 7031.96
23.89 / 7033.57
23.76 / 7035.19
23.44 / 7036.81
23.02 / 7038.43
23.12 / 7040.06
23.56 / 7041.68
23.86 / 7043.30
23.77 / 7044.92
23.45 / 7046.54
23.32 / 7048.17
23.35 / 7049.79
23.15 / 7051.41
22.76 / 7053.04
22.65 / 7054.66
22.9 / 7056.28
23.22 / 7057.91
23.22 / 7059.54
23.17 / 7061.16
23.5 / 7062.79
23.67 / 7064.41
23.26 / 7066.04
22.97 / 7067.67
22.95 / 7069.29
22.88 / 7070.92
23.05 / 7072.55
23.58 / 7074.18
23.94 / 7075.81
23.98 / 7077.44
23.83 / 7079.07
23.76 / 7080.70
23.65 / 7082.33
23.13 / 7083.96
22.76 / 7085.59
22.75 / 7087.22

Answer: 118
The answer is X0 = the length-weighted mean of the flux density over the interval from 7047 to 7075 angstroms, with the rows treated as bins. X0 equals 23.2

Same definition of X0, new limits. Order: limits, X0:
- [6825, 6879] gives 23.7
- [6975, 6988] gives 23.5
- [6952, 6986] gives 23.6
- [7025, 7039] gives 23.6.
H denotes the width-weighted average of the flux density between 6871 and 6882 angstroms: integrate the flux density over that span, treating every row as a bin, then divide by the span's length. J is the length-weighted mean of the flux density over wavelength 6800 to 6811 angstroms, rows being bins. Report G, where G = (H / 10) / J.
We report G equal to 0.099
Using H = 24.2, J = 24.5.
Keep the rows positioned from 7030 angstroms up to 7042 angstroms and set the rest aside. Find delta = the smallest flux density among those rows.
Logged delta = 23.02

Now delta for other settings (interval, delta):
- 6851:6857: 22.86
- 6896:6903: 24.2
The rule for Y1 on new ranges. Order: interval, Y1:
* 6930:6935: 117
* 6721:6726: 123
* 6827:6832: 118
